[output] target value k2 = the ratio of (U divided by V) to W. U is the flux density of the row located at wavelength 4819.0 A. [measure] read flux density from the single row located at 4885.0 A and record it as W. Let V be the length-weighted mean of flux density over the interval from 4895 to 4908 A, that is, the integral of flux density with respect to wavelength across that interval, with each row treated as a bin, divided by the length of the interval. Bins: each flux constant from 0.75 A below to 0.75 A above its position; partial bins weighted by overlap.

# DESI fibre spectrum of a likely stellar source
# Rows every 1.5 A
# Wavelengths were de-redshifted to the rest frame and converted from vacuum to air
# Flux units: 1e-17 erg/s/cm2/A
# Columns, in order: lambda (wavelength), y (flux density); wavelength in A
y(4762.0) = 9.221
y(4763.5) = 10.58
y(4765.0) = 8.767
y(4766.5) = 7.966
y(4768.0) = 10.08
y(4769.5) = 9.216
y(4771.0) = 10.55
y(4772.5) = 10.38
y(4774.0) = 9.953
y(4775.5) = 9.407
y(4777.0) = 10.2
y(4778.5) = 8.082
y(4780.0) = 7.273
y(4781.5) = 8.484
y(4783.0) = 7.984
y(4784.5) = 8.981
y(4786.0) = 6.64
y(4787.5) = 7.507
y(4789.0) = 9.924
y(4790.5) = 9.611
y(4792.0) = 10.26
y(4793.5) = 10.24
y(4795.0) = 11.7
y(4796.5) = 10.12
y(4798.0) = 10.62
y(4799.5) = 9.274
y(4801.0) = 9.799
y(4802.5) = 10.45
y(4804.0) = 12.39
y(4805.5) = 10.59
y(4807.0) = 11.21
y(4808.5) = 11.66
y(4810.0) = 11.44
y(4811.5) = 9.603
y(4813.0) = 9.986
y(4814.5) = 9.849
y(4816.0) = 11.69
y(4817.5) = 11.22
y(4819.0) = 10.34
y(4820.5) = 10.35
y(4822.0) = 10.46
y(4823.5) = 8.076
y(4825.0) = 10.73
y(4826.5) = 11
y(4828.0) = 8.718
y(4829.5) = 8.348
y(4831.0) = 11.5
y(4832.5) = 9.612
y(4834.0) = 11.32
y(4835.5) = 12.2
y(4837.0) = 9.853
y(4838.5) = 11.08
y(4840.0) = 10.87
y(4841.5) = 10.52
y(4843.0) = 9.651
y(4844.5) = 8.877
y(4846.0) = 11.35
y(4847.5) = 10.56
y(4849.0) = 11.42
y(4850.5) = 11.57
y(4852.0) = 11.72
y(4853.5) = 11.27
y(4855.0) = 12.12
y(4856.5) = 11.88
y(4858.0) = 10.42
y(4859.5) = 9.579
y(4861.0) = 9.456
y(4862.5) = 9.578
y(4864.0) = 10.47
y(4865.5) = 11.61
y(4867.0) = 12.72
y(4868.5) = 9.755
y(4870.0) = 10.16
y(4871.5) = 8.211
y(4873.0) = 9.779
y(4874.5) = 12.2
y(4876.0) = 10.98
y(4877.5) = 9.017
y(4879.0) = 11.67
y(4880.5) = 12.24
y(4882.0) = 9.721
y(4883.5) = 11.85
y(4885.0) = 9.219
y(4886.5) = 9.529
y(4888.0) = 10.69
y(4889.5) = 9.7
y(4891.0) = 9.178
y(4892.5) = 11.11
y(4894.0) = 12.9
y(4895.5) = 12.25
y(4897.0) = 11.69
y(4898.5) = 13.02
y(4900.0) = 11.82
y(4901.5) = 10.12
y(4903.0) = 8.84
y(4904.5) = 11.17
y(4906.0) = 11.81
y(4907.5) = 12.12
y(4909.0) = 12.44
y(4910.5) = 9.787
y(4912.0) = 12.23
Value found 0.098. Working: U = 10.34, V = 11.4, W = 9.219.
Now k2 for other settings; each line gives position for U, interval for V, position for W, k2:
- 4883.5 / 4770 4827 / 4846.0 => 0.105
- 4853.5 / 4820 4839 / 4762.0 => 0.119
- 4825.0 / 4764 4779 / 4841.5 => 0.107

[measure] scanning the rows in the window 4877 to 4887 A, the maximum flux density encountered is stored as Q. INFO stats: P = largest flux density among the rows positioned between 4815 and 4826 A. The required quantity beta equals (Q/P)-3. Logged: -1.95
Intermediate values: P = 11.69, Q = 12.24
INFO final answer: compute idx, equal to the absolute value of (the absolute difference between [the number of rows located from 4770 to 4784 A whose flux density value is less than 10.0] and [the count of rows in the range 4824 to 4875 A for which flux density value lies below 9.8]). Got 5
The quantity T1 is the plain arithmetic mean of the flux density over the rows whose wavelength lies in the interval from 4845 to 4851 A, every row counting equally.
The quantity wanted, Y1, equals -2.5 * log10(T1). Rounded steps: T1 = 11.2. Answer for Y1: -2.63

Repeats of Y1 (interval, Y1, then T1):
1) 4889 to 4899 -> -2.64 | 11.4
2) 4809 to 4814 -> -2.54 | 10.3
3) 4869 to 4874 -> -2.43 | 9.4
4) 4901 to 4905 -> -2.50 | 10.0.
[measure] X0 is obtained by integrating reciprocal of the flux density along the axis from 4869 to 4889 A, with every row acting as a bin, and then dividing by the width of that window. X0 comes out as 0.098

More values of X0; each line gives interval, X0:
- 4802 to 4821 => 0.093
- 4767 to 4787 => 0.113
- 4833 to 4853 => 0.093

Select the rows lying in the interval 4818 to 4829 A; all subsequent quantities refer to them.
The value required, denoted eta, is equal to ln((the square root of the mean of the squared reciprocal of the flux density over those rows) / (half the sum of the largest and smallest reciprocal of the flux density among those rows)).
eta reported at -0.05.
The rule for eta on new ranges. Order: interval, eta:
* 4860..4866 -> 0.02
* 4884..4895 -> 0.06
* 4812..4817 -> 0.03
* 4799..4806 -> 0.02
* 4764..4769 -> 0.01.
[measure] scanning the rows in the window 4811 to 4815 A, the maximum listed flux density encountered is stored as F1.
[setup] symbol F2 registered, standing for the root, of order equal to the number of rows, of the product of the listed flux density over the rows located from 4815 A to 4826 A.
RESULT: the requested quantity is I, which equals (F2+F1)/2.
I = 10.2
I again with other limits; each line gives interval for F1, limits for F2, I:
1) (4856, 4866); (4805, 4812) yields 11.4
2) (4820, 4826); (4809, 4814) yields 10.5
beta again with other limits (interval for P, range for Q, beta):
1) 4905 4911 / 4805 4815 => -2.06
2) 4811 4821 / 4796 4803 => -2.09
